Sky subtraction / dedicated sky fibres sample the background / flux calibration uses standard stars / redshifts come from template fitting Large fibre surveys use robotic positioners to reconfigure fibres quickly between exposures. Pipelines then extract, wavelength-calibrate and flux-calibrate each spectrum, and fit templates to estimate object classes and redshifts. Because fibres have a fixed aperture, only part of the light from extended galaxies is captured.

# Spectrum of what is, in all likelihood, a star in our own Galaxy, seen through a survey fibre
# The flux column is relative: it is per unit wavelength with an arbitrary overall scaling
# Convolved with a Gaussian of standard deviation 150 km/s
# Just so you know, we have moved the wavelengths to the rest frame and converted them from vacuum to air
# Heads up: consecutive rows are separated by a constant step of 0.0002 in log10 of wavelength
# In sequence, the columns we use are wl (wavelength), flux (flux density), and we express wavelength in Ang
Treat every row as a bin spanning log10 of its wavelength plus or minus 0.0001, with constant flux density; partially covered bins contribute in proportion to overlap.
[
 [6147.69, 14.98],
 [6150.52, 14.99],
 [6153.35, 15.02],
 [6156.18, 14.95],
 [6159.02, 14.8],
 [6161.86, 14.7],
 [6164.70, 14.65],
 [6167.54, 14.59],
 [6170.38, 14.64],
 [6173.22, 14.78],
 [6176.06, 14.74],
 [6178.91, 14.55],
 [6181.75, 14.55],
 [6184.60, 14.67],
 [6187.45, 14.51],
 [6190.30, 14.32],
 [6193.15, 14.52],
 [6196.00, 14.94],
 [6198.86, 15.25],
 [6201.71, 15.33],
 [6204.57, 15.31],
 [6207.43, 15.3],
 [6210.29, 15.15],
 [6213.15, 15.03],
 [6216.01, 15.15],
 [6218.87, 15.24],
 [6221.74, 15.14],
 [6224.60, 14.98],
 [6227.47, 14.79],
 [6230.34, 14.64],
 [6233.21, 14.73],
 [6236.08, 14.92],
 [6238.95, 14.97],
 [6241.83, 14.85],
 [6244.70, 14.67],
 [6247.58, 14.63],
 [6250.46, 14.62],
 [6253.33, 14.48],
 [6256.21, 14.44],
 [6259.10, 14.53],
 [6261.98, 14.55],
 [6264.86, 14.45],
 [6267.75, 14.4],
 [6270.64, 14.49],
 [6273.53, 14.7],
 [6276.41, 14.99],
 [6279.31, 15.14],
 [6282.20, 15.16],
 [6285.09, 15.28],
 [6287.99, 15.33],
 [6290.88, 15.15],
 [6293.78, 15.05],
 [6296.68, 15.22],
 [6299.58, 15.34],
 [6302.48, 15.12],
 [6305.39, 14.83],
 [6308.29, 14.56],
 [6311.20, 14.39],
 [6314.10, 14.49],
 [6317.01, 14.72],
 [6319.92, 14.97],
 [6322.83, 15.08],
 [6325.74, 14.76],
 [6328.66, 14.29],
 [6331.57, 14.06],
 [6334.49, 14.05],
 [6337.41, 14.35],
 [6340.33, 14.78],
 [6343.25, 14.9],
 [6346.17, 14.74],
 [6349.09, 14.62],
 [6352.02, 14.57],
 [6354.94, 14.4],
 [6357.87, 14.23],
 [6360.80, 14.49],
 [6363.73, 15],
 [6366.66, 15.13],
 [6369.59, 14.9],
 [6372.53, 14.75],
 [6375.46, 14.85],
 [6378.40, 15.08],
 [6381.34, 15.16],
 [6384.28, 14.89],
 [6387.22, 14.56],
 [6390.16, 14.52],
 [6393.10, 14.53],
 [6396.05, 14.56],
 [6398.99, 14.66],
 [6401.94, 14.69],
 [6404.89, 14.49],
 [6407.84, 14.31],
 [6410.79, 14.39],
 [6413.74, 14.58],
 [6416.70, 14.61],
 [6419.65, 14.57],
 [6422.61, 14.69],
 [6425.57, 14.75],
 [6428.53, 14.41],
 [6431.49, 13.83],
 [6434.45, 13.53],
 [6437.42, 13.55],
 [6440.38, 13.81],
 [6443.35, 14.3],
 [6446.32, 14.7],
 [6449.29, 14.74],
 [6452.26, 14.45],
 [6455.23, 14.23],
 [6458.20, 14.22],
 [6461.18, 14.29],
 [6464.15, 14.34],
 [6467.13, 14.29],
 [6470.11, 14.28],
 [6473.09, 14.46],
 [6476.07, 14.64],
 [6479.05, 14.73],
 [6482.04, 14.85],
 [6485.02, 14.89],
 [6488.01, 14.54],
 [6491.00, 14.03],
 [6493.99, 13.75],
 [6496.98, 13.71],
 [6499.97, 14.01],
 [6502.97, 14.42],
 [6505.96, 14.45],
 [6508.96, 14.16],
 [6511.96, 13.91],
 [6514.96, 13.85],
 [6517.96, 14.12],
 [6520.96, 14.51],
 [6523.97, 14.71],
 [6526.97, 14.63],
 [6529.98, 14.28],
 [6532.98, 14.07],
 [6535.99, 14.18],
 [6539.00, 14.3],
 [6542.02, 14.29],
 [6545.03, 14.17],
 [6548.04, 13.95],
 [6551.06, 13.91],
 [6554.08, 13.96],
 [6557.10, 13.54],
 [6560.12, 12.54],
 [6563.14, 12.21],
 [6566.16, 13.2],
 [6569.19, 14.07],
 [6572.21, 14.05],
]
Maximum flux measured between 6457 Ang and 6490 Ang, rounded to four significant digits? 14.89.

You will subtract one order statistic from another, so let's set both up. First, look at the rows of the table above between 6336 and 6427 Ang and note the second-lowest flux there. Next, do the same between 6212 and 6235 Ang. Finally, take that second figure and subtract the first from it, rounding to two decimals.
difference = 0.42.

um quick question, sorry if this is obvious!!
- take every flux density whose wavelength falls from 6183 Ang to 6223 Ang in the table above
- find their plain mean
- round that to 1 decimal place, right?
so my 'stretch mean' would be 15.0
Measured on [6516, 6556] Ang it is 14.2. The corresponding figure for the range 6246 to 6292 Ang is 14.8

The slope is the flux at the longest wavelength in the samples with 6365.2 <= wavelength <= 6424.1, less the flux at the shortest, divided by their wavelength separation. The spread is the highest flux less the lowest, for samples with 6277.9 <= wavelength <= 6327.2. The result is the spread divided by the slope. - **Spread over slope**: -121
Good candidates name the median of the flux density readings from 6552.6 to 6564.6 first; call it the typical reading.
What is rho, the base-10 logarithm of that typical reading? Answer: 1.12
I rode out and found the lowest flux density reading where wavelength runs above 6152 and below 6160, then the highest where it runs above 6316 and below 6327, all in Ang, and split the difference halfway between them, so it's 14.9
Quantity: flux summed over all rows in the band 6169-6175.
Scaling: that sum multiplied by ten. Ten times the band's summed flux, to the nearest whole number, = 294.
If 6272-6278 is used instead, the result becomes 297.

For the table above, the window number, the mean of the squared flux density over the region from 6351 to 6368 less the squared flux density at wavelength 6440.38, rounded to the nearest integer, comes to 24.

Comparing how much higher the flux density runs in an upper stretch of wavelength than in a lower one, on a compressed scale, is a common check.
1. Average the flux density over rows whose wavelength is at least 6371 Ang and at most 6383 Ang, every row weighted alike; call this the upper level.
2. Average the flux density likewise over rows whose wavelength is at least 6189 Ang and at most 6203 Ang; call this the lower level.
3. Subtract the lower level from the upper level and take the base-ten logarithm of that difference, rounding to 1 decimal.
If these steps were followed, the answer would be -1.1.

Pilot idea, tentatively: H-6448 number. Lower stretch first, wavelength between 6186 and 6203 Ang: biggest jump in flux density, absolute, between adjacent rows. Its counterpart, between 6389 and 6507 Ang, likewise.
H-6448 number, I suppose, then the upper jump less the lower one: 0.16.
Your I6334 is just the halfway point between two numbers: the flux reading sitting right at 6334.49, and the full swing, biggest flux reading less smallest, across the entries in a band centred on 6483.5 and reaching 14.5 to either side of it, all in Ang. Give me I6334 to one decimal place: 7.6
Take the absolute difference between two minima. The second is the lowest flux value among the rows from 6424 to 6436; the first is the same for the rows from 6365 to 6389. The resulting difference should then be 1.0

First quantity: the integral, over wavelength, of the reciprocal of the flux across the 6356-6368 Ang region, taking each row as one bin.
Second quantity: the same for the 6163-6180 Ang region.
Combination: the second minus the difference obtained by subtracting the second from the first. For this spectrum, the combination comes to 1.5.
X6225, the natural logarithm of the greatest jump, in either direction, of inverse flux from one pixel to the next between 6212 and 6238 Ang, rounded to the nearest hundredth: -7.05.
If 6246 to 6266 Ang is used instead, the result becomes -7.32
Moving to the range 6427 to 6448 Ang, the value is -5.84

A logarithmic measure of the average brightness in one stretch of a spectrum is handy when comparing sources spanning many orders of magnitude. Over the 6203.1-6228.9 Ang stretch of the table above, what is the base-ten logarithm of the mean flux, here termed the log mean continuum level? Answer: 1.18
